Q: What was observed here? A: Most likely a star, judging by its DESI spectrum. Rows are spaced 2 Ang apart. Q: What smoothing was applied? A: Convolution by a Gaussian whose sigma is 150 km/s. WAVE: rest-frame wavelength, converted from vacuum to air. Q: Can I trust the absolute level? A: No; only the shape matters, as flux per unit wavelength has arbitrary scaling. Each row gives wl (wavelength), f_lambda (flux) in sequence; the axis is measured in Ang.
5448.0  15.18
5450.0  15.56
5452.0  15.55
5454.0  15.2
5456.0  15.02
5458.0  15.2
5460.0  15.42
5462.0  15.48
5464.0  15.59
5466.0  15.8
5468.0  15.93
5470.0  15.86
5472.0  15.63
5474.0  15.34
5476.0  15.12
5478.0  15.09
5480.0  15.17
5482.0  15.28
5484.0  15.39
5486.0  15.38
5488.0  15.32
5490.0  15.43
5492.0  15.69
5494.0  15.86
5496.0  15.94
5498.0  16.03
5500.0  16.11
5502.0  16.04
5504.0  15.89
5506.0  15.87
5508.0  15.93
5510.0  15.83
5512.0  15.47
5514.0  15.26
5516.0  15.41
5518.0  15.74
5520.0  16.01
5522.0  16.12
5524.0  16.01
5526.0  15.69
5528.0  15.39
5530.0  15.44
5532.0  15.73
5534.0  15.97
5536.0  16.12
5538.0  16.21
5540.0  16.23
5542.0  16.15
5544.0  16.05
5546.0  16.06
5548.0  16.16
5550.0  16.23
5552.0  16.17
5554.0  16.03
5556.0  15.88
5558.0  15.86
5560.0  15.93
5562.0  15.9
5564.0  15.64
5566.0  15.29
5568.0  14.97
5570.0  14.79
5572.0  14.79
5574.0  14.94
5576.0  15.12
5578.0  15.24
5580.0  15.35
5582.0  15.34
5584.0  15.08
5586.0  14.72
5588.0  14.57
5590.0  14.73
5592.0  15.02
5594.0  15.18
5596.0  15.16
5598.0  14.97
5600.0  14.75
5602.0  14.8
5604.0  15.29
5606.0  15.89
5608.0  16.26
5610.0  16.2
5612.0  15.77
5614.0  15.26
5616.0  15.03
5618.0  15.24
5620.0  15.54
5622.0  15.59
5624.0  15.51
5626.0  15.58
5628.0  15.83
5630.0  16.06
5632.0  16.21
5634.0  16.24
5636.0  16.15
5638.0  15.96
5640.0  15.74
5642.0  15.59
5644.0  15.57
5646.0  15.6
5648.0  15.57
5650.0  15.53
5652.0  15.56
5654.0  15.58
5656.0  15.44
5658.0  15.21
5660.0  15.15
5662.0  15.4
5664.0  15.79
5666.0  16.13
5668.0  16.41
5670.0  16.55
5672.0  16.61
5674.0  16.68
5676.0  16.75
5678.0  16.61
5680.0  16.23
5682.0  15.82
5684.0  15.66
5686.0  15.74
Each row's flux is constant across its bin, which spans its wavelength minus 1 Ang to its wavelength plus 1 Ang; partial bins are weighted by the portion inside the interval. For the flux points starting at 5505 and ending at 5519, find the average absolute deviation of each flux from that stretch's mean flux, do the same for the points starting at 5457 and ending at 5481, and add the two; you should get 0.47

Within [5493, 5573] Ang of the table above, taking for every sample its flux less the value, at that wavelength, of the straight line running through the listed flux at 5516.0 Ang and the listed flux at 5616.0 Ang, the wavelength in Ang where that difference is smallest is 5570.0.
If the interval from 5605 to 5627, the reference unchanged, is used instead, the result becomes 5616.0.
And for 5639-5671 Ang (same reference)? 5660.0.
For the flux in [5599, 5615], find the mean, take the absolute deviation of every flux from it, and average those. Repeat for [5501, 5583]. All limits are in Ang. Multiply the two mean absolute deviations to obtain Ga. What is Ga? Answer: 0.18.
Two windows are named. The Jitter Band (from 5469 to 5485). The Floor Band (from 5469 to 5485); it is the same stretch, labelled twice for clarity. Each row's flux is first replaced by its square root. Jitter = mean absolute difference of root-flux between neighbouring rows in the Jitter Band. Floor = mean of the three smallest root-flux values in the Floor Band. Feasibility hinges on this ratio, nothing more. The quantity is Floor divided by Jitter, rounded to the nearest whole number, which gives 200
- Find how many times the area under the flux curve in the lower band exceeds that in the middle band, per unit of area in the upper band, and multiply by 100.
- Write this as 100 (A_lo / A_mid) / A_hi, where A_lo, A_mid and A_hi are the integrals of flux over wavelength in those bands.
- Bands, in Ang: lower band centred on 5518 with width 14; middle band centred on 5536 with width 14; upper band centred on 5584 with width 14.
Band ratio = 0.468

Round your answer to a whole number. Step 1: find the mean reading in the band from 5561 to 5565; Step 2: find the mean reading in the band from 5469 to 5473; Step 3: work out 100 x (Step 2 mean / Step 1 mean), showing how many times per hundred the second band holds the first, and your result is 100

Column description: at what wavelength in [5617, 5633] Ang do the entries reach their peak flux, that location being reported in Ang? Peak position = 5632.0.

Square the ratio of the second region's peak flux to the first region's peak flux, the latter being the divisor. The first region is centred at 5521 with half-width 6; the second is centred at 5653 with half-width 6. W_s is 0.93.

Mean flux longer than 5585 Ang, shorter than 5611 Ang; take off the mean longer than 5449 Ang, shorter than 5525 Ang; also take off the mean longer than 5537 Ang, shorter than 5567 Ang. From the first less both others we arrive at -16.4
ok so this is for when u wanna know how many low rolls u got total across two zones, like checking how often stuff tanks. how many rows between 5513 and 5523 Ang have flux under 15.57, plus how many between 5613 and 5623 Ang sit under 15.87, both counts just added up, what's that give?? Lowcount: 7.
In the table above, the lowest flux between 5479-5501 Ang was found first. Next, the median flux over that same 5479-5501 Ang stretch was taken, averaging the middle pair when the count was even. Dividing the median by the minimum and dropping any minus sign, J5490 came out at 1.02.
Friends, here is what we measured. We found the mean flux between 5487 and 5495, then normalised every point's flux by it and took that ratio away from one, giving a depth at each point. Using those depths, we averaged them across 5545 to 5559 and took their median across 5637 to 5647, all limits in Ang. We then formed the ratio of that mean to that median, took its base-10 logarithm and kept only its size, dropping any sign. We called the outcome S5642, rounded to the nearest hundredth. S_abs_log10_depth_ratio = 1.28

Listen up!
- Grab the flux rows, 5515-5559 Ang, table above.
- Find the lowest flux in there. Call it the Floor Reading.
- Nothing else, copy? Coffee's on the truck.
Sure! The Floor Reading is 15.39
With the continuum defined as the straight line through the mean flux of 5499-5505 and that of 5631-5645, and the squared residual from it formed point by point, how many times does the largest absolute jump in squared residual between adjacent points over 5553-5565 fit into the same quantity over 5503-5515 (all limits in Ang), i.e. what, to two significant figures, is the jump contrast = 2.6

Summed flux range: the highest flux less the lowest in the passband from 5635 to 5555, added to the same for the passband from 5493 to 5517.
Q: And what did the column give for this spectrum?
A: 2.54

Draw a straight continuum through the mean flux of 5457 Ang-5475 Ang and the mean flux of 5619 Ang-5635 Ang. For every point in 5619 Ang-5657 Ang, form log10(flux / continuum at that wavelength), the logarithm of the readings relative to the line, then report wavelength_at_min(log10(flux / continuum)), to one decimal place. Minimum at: 5656.0 Ang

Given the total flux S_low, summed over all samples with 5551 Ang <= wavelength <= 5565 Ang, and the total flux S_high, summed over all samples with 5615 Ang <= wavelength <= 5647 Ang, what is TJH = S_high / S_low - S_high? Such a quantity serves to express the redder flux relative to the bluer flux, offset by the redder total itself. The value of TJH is -249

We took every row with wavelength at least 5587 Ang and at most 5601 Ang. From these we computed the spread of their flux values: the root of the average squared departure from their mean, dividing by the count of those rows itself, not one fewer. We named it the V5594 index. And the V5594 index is 0.22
